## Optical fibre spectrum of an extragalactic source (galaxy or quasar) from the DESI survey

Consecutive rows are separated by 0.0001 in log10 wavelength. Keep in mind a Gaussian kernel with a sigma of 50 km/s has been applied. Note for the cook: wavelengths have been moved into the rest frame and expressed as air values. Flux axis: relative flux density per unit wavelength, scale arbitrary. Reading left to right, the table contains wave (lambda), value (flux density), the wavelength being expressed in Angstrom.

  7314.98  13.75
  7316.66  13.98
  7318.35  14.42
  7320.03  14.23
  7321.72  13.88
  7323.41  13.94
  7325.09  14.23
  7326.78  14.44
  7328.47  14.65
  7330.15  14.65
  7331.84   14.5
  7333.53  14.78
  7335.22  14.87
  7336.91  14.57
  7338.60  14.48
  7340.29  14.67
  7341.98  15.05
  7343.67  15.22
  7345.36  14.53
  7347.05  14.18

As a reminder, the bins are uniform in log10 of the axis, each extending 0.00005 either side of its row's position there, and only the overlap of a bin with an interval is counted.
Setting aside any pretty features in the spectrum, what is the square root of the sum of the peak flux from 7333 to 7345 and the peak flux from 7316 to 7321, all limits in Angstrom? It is 5.44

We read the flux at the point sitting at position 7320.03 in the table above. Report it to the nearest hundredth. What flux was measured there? 14.23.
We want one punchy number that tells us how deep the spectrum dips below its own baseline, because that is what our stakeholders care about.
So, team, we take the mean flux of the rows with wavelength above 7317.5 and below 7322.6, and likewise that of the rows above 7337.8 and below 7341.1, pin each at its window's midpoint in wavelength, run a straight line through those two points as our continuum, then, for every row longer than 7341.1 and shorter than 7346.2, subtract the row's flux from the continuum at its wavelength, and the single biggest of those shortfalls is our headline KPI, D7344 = 0.17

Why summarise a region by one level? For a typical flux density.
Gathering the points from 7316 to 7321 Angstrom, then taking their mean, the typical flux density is 14.2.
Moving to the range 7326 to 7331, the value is 14.6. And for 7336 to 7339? 14.5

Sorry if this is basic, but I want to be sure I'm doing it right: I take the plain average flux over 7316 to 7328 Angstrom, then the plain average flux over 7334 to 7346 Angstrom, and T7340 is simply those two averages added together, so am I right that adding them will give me 28.9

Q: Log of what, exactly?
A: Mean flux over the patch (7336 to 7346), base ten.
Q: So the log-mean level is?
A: 1.17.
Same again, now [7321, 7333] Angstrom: 1.16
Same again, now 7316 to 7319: 1.15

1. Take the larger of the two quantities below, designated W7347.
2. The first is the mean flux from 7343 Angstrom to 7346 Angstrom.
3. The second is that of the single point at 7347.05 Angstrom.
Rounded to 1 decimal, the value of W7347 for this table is 14.9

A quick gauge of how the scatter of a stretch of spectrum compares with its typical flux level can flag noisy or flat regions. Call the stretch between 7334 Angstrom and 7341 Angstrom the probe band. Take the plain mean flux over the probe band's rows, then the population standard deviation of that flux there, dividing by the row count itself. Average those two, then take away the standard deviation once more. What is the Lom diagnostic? 7.25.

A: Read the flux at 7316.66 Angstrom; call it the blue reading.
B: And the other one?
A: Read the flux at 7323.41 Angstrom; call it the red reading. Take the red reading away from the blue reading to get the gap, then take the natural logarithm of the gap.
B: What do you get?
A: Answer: -3.22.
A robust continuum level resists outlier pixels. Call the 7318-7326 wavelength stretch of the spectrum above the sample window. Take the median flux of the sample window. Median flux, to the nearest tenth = 14.2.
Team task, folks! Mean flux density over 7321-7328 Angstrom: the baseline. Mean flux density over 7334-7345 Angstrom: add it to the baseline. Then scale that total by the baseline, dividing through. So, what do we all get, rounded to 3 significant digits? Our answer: 2.05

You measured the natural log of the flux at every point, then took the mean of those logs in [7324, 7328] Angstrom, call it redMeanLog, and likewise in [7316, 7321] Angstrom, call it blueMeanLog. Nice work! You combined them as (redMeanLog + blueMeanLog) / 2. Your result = 2.658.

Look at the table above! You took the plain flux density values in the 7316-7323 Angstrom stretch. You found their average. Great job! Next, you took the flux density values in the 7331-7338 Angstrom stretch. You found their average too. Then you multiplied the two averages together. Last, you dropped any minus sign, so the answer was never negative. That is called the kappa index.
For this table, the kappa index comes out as 207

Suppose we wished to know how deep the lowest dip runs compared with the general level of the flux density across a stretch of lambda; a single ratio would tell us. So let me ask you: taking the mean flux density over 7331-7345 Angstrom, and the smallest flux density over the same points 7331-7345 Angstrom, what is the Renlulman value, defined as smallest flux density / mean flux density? 0.981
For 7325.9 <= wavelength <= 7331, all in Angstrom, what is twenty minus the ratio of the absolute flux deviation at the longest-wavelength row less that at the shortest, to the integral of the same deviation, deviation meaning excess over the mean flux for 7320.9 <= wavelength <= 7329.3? 19.9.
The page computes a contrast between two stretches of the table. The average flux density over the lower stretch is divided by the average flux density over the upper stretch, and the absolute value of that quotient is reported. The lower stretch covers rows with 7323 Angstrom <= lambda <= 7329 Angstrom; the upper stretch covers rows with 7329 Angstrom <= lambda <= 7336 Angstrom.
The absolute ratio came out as 0.974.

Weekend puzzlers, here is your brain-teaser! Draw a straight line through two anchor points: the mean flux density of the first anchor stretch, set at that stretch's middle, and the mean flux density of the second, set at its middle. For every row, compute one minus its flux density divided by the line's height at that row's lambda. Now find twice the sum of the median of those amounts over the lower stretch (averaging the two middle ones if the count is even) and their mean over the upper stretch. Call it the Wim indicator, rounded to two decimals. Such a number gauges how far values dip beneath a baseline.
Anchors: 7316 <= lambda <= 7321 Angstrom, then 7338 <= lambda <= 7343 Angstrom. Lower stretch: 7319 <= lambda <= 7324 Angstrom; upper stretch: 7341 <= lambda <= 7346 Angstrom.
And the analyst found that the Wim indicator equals 0.04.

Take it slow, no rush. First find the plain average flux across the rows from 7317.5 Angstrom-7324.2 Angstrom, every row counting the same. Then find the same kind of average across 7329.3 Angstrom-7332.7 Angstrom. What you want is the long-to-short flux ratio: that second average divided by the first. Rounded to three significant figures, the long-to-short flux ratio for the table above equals 1.03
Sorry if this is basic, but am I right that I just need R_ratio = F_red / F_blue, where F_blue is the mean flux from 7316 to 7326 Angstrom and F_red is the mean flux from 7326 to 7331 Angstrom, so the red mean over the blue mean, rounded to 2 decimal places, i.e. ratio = 1.03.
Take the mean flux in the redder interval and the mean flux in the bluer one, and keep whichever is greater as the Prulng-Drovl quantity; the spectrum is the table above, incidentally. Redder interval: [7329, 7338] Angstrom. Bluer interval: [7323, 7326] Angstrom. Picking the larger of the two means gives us 14.67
